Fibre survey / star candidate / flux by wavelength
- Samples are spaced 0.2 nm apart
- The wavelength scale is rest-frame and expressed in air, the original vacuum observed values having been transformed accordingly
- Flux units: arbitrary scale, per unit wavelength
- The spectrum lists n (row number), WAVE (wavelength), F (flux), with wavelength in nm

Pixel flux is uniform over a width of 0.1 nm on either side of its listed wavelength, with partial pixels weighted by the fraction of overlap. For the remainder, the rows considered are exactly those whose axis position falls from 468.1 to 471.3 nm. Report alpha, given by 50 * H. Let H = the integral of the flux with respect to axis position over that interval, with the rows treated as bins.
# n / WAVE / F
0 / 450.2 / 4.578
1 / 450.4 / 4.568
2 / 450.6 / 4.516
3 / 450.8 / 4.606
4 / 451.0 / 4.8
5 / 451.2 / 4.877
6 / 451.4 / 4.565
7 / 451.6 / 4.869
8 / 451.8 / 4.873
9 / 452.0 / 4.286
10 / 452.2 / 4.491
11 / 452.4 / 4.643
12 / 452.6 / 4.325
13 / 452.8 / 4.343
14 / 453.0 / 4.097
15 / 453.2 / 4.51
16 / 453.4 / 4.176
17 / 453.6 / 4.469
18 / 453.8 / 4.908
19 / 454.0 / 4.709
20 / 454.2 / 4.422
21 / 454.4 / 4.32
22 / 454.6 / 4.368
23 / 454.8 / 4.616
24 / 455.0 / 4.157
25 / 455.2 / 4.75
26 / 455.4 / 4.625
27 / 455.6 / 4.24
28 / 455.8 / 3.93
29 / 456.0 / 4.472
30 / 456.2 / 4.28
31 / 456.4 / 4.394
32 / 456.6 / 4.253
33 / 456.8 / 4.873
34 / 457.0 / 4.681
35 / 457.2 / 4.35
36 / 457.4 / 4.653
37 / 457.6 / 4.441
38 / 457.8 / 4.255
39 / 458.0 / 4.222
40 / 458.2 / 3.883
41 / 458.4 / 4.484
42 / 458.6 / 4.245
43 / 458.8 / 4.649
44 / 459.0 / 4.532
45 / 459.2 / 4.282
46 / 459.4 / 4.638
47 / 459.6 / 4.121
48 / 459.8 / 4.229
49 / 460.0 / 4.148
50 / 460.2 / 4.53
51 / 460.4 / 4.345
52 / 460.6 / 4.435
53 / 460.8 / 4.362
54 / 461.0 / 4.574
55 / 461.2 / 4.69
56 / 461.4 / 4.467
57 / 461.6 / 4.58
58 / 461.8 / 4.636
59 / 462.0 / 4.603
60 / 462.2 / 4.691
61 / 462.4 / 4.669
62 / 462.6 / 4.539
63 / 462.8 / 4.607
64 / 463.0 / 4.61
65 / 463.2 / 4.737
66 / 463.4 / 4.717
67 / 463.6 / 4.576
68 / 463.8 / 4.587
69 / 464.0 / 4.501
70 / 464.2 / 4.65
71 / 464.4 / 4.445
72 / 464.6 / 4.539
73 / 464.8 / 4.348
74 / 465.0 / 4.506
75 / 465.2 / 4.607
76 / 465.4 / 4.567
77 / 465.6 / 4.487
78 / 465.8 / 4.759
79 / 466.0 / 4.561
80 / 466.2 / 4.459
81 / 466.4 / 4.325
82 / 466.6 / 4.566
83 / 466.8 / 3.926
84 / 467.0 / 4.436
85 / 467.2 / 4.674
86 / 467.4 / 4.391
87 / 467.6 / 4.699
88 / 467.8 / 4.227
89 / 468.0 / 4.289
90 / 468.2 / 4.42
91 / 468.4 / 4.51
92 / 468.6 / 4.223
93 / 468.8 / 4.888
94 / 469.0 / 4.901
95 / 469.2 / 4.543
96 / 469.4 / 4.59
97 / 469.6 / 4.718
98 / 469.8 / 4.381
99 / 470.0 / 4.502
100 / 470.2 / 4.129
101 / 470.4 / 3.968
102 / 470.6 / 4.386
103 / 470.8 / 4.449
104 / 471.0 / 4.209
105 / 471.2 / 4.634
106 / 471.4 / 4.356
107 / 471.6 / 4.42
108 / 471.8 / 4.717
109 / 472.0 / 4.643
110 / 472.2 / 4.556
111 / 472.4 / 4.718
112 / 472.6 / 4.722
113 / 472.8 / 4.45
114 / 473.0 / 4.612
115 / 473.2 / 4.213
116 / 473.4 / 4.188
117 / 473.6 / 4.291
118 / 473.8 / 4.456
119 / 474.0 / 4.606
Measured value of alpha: 715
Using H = 14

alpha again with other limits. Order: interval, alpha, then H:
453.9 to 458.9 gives 1103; 22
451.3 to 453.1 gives 405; 8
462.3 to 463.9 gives 370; 7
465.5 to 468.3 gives 622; 12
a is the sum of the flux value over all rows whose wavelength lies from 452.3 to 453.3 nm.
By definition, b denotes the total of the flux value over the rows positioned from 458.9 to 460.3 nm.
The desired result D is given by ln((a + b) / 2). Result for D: 3.27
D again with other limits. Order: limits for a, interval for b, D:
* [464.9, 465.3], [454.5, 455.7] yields 2.89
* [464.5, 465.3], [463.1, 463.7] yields 2.77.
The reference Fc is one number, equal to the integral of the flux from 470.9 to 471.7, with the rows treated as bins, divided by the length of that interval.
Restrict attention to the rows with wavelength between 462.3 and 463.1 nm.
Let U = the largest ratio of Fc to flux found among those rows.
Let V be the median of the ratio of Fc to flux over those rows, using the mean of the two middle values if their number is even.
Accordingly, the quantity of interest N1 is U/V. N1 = 1.02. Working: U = 0.970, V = 0.96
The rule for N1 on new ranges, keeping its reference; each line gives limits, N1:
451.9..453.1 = 1.06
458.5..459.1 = 1.07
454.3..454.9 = 1.01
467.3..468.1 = 1.03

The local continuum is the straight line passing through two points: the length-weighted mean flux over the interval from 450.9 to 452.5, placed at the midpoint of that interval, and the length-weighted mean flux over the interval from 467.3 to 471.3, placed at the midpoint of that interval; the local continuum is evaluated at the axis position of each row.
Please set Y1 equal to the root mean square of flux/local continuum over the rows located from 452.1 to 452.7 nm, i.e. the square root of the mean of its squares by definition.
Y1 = 0.96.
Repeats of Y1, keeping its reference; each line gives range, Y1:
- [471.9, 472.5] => 1.05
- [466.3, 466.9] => 0.95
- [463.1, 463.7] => 1.03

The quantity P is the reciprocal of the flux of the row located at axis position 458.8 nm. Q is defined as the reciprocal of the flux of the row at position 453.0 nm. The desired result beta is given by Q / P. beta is 1.13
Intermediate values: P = 0.215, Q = 0.244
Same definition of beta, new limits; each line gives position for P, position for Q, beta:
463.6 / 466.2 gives 1.03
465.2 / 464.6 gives 1.01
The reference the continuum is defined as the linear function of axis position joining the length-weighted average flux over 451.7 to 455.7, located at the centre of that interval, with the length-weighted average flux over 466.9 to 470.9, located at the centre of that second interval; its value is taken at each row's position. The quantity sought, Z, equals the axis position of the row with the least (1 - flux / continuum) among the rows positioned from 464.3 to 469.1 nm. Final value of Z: 469.0 nm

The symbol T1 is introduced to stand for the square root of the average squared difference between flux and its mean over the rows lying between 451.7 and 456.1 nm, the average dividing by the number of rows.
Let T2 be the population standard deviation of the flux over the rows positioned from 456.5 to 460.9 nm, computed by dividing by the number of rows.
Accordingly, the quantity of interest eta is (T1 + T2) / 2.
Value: 0.23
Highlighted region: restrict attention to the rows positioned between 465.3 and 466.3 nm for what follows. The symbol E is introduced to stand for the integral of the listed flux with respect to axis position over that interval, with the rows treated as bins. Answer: 4.57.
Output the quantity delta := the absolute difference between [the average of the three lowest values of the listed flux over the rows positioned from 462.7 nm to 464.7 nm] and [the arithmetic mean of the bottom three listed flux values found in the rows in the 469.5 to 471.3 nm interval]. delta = 0.39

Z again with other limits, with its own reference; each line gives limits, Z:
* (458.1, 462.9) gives 462.2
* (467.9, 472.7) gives 469.0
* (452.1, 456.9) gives 453.8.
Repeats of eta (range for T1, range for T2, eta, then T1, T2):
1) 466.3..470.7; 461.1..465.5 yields 0.17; 0.25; 0.092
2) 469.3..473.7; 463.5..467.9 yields 0.19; 0.21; 0.175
